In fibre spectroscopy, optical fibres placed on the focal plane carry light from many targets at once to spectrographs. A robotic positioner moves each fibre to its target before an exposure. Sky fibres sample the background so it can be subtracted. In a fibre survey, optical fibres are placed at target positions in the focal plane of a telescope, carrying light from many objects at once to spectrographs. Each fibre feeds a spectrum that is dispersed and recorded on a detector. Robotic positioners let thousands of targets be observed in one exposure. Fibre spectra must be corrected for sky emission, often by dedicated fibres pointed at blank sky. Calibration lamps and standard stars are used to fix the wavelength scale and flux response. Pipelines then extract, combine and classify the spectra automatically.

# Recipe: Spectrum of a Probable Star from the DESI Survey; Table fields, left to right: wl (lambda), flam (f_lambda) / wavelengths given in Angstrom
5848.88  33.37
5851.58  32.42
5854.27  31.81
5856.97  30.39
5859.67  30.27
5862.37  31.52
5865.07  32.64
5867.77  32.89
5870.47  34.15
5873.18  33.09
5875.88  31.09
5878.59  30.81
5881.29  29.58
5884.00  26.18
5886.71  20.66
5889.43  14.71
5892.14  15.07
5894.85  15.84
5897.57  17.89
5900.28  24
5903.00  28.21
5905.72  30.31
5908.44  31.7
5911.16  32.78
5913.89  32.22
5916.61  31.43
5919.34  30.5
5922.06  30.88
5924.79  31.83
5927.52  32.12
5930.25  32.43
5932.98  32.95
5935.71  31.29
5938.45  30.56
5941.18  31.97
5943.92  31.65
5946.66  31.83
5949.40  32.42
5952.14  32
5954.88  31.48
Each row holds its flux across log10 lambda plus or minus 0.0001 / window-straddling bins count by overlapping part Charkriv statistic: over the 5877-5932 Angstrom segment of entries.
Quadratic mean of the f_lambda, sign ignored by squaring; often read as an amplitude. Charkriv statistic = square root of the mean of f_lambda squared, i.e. 27.7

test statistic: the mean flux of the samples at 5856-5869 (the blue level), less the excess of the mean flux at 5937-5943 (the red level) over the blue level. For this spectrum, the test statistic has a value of 31.8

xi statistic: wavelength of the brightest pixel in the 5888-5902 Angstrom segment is 5900.28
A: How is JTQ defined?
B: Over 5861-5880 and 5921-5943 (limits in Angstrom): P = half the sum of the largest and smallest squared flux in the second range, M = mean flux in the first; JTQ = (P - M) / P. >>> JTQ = 0.968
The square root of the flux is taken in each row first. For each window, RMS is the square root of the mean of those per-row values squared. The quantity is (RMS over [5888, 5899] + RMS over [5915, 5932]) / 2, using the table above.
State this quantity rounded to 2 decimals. 4.80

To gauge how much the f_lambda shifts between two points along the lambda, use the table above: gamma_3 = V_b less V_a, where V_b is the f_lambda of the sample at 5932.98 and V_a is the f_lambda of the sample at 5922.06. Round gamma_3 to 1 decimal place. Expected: 2.1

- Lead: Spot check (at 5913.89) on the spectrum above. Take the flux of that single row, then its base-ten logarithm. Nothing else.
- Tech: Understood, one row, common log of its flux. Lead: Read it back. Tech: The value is 1.51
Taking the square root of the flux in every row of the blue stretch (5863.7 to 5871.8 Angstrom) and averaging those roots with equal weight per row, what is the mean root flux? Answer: 5.8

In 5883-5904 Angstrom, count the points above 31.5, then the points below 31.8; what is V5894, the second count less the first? 8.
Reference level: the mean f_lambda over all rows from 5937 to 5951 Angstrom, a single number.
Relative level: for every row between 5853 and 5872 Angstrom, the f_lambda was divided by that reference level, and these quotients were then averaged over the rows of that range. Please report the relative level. 1.01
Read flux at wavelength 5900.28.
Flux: 24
